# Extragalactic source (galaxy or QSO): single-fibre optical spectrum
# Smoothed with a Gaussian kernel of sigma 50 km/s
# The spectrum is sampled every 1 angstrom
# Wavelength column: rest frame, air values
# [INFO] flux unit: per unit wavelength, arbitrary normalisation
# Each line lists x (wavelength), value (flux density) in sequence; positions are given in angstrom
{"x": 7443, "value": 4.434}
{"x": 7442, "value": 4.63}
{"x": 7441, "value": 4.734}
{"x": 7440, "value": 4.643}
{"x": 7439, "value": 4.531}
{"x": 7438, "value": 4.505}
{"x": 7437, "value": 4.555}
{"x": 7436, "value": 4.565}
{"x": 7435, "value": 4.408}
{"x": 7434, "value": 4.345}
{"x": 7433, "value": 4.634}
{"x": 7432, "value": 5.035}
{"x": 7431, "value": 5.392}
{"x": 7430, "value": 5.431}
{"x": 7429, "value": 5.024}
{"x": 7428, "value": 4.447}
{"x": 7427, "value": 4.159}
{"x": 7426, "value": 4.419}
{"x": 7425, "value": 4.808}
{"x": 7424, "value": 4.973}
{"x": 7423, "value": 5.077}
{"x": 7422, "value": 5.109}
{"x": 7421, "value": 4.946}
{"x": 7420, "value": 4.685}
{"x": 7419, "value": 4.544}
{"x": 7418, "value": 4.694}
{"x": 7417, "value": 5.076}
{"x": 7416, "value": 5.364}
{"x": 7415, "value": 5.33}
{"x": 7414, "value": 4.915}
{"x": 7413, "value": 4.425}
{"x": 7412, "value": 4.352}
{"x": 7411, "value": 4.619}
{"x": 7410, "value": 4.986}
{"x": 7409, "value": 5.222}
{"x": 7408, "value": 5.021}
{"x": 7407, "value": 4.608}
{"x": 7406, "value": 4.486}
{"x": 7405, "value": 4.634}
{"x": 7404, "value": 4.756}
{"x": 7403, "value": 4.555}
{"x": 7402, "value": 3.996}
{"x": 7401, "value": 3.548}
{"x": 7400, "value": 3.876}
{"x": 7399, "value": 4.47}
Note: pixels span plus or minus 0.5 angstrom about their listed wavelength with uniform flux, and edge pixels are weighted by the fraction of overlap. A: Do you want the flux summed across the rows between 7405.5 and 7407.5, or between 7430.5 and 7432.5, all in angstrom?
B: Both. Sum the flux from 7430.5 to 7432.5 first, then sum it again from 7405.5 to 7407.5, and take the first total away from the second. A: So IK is -1.3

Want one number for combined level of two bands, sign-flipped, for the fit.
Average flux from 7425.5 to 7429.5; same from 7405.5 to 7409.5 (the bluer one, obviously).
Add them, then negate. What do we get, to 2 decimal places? -9.35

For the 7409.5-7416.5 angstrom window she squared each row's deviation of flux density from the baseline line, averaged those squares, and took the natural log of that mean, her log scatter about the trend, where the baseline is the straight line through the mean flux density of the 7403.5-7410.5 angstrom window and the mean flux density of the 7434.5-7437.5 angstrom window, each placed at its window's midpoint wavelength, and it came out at -1.8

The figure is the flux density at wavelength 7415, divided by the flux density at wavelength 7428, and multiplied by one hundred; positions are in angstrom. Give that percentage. 120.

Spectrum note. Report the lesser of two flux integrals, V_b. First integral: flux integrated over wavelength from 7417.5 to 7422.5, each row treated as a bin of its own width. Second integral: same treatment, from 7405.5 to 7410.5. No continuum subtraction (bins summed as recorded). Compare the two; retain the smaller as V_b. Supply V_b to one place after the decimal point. 24.0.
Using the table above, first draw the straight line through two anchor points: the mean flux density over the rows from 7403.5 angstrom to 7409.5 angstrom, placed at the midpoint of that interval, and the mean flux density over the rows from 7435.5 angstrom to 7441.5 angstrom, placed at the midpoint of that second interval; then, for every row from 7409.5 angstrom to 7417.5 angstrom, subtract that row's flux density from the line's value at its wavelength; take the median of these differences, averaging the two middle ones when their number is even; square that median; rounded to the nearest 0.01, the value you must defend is 0.04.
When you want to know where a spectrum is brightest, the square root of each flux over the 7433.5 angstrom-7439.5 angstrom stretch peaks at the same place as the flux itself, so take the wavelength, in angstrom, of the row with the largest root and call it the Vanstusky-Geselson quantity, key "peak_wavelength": 7436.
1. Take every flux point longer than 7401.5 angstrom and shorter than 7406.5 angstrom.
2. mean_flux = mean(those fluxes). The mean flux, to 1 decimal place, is 4.5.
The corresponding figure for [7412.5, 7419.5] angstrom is 4.9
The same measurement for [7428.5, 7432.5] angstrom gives 5.2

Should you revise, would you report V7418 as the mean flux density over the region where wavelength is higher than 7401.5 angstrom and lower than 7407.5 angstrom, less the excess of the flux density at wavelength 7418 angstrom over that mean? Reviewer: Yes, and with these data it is 4.3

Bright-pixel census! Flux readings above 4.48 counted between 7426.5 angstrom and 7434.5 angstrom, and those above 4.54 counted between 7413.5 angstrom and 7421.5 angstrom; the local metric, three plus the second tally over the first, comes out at 4.6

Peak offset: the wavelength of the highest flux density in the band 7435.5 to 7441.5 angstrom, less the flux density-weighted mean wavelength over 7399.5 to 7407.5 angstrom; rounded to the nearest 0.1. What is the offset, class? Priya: 37.3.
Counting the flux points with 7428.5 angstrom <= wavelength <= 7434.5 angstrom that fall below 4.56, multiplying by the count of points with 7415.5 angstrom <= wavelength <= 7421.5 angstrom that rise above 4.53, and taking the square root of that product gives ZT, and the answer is 2.4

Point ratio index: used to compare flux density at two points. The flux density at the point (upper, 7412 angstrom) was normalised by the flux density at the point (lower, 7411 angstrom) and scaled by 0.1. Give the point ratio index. 0.094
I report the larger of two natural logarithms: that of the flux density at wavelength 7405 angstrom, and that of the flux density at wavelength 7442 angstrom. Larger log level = 1.53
